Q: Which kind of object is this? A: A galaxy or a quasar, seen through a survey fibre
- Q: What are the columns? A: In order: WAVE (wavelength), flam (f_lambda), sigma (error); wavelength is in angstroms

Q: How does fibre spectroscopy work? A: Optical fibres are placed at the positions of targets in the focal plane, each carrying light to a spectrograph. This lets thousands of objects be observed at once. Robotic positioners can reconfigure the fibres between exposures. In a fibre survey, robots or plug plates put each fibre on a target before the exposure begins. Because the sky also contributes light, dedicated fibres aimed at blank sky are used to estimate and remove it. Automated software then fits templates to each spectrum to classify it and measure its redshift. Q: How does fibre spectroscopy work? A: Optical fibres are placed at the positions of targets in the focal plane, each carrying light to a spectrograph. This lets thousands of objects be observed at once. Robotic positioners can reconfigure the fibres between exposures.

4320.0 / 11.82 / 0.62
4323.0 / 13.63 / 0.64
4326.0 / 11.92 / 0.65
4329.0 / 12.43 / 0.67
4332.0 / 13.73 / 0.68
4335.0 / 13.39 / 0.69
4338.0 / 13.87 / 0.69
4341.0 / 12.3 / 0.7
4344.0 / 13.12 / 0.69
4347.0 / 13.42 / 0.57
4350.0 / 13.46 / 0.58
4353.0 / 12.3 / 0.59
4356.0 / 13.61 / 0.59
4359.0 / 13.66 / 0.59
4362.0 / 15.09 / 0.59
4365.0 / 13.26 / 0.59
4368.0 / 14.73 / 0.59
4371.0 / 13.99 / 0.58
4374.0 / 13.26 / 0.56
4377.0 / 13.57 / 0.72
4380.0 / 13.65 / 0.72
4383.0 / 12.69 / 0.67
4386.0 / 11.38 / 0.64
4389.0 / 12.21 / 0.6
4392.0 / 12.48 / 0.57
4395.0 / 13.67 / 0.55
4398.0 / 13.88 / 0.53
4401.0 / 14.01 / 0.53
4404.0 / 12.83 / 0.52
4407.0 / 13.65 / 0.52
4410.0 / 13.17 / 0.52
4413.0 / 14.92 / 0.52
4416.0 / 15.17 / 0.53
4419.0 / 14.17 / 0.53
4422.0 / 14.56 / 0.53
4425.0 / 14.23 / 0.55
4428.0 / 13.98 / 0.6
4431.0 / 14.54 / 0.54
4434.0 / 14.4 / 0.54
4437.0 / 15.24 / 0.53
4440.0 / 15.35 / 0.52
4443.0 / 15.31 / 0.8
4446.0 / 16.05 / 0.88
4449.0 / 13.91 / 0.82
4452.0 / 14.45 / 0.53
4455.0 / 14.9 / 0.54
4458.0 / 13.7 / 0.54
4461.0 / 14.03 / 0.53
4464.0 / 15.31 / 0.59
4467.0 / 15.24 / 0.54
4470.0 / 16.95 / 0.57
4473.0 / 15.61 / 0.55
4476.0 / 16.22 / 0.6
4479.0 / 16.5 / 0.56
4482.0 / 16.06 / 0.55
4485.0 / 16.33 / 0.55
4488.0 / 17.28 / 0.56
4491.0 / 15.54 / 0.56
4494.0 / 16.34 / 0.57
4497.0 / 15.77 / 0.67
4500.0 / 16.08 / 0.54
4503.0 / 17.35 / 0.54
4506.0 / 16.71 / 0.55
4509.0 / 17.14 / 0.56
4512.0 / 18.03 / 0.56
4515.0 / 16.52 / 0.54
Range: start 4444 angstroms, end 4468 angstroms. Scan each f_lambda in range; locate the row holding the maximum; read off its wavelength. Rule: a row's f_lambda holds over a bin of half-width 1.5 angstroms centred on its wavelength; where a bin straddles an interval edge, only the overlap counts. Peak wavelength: 4446.0 angstroms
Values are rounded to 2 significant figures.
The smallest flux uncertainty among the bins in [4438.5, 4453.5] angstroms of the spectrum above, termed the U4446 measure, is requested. 0.52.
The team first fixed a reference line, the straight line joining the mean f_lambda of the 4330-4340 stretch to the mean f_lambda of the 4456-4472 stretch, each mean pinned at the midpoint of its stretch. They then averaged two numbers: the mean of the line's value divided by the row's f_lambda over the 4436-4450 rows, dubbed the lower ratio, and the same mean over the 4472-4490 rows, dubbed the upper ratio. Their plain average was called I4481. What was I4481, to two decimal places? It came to 0.96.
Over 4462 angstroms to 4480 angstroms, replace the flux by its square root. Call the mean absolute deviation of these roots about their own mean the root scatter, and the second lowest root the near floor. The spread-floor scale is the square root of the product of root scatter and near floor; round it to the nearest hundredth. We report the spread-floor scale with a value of 0.53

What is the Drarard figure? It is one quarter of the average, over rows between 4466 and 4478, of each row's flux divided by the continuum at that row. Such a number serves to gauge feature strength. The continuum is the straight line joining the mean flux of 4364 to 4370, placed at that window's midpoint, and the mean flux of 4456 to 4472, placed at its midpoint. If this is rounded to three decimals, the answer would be 0.265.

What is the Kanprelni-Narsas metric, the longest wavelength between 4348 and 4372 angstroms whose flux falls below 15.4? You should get 4371.0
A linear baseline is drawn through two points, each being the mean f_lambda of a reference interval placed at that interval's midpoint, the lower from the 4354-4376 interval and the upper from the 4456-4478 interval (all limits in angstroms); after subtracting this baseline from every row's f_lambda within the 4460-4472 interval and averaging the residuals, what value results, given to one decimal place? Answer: 0.1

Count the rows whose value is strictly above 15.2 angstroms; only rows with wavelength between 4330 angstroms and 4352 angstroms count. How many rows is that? 0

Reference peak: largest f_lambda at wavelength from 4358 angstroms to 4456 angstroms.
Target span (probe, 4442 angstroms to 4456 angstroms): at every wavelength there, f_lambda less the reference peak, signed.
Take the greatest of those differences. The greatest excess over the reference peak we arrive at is 0.0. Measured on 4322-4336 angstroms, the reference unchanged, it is -2.3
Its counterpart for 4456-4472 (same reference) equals 0.9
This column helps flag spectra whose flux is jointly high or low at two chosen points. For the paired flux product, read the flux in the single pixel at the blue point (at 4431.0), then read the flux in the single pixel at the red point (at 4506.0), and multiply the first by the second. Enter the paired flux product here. 243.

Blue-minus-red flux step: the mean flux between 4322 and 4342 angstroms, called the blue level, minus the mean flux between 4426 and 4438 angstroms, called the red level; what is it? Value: -1.5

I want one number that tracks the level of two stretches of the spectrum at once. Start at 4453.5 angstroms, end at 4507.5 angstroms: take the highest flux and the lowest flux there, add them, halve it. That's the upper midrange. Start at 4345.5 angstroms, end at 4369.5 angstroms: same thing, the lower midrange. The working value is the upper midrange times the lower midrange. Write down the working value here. 213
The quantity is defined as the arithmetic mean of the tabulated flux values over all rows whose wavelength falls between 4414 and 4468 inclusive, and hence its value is 14.7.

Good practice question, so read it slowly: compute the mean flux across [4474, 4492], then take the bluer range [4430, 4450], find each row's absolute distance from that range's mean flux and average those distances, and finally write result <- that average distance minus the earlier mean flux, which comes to -15.7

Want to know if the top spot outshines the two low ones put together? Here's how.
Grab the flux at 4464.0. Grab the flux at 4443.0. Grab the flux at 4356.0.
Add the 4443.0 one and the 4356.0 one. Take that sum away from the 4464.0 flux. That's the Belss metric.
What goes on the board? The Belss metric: -13.6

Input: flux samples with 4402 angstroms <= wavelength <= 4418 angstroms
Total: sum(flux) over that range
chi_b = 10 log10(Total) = 18.4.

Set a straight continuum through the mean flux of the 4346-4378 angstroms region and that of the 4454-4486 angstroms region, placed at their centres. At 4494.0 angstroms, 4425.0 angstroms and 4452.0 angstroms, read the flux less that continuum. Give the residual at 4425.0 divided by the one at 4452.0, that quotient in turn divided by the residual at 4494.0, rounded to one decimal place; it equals 1.7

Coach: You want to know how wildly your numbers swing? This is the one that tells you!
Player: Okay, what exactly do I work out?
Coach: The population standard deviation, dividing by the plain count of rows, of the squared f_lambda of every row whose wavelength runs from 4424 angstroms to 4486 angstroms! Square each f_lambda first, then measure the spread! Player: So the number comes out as 28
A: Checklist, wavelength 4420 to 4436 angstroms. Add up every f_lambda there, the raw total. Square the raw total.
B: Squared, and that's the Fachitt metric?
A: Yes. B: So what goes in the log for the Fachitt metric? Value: 5142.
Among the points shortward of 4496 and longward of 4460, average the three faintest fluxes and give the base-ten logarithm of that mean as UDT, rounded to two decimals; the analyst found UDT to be 1.17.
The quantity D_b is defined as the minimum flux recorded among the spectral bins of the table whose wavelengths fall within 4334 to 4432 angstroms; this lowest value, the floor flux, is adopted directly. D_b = 11.38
